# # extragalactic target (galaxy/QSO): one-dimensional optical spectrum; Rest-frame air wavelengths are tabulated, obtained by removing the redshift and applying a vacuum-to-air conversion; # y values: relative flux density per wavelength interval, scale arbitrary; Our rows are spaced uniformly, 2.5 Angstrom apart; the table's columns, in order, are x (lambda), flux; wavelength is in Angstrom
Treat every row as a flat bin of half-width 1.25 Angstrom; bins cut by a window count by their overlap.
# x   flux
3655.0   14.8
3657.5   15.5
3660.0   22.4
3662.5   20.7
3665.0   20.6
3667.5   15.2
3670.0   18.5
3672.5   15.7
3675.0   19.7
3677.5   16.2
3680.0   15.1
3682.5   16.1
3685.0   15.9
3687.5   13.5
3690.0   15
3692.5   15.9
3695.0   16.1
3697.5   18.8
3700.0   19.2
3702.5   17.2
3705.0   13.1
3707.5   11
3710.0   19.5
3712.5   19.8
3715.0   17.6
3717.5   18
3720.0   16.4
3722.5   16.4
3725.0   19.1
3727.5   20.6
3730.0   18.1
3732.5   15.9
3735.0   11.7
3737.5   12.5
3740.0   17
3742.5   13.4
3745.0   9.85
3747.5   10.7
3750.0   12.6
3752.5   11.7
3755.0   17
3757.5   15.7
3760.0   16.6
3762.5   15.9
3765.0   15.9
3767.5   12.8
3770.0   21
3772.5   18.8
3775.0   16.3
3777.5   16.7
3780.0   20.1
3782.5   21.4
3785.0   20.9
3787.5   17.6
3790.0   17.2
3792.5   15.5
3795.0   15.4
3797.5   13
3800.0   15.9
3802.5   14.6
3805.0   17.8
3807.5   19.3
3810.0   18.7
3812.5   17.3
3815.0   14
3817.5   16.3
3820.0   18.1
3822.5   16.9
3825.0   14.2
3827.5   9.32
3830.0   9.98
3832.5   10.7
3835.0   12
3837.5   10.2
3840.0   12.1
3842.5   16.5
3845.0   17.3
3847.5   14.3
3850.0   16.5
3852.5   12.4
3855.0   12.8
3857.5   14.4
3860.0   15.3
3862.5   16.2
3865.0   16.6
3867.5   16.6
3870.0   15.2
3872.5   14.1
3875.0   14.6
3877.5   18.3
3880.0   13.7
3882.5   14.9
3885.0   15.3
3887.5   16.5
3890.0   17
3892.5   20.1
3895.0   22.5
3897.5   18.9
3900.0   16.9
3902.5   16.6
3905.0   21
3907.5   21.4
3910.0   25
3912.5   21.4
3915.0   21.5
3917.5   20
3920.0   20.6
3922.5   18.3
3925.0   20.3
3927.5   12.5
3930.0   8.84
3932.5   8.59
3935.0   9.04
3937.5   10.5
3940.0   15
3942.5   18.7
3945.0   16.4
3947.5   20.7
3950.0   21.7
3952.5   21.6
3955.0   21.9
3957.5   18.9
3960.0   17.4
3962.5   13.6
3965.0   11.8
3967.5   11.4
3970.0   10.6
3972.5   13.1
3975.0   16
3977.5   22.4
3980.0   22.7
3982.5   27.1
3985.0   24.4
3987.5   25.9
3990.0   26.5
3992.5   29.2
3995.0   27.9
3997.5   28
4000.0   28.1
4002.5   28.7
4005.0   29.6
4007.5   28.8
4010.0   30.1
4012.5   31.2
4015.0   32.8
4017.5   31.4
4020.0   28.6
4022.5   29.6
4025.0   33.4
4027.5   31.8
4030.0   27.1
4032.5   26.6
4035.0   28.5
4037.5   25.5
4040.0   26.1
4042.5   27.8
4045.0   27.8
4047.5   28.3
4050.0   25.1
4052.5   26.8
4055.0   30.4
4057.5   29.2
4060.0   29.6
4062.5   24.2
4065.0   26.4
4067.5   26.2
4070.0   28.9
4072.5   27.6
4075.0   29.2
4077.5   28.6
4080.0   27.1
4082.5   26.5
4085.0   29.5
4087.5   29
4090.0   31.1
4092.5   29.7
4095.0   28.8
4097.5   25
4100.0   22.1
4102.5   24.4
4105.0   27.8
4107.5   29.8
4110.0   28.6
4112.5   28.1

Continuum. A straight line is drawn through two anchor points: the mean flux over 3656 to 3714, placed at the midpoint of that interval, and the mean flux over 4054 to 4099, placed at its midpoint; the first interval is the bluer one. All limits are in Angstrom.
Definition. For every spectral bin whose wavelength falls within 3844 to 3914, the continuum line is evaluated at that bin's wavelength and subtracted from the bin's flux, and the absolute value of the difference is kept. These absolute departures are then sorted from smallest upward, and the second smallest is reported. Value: 1.6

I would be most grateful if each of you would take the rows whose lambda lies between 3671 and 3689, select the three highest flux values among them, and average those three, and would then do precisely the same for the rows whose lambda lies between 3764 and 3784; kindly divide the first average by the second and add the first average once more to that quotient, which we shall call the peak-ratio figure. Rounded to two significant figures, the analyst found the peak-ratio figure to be 18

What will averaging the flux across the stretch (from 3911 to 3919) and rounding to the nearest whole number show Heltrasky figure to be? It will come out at 21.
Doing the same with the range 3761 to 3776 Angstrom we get 17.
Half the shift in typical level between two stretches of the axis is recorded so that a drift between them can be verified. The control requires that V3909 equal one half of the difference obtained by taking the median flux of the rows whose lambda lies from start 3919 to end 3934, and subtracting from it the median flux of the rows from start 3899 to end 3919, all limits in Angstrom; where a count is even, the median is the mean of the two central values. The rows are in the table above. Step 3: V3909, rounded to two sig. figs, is -2.9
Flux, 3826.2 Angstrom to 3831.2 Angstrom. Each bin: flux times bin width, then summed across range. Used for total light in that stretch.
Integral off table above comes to 48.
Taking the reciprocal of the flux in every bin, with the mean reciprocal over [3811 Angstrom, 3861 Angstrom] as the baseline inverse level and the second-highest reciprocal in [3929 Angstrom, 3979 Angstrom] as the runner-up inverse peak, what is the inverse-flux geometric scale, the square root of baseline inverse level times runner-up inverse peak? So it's 0.092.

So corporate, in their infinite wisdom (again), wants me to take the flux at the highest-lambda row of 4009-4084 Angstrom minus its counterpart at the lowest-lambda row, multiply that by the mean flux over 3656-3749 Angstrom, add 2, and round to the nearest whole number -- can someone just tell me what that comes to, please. -57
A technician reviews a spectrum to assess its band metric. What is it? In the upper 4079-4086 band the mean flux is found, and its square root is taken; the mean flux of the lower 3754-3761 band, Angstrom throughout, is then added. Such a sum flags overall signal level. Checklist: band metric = 21.7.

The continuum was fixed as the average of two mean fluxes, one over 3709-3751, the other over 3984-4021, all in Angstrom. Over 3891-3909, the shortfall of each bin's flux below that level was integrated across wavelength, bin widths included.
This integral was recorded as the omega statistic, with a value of 47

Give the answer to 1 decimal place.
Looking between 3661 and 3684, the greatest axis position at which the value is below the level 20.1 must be 3682.5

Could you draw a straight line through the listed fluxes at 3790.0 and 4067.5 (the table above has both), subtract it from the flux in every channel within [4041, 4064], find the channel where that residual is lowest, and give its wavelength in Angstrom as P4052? 4062.5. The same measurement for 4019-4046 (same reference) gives 4037.5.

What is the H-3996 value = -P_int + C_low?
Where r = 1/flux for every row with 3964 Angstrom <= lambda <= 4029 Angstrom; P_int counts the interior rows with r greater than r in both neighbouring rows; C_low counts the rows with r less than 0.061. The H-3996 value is 16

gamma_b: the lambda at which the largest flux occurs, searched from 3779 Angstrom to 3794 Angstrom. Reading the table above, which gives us 3782.5 Angstrom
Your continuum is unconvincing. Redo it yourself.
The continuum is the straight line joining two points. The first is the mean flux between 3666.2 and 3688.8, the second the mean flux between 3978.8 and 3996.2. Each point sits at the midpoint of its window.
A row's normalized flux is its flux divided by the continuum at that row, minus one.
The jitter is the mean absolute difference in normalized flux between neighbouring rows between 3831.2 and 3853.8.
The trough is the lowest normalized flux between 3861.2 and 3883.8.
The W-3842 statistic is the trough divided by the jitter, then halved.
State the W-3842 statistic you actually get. -1.8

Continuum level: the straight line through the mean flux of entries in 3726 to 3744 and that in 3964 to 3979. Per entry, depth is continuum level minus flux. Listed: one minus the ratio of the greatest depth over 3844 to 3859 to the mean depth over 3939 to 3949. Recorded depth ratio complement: 1.8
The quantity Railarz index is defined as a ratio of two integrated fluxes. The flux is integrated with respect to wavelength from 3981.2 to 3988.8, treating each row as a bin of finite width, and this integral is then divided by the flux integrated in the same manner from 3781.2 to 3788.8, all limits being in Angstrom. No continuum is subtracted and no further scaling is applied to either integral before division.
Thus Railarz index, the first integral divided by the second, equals 1.3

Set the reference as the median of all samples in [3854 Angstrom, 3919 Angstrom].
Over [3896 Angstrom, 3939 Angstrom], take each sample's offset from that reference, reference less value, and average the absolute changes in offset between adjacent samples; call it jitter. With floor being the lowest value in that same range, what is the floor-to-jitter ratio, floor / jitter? 4.0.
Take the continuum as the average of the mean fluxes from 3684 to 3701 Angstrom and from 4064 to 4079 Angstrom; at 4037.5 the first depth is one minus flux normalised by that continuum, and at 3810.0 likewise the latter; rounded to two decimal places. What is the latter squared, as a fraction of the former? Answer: -0.15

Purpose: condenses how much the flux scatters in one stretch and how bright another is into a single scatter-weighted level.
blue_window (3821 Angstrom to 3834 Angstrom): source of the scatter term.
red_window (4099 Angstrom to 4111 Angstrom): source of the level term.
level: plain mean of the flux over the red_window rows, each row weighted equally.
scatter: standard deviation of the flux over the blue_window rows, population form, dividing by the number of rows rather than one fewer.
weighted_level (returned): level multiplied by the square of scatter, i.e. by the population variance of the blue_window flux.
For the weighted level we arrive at 221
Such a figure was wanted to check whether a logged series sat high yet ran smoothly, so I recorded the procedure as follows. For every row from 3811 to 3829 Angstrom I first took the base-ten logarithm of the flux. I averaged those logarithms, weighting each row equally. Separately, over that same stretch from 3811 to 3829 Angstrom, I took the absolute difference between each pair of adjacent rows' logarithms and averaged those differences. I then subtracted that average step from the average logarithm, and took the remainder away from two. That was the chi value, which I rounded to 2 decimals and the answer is 0.91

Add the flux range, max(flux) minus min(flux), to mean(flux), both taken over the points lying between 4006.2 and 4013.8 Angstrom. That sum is 32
